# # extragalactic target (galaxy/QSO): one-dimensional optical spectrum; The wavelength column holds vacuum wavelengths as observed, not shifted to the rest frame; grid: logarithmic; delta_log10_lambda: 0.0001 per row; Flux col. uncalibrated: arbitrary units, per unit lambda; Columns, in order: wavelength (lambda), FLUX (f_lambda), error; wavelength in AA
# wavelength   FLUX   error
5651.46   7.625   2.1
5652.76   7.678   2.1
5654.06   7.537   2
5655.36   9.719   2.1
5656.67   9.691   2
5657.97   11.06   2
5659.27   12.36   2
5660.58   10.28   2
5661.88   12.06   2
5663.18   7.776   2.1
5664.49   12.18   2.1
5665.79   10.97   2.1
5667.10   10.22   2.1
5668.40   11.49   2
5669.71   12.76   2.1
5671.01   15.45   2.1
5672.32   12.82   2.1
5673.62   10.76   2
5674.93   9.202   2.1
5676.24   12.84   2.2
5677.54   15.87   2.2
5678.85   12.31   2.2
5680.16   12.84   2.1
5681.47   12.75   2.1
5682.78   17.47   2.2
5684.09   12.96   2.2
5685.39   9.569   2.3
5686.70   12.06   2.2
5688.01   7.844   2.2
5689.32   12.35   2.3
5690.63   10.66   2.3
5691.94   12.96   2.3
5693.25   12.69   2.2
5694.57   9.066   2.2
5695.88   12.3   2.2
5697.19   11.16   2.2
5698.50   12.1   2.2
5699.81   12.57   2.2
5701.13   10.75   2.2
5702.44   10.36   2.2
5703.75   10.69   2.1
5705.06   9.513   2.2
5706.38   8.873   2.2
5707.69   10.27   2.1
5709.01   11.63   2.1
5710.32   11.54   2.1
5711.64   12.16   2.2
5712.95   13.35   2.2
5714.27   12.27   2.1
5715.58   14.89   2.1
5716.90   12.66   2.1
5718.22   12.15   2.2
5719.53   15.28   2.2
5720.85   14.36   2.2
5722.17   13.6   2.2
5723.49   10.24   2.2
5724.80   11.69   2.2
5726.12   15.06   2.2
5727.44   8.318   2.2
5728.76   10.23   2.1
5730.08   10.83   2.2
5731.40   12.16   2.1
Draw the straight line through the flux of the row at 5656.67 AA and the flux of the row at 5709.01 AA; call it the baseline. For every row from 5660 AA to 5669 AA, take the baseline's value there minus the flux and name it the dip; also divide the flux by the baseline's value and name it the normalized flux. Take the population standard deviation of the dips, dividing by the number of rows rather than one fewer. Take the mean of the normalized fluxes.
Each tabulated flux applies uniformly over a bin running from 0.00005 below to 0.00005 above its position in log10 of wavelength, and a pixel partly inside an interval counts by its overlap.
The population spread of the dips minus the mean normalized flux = 0.31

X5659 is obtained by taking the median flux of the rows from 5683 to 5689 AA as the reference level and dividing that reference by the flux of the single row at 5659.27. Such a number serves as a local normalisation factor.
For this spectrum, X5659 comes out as 0.87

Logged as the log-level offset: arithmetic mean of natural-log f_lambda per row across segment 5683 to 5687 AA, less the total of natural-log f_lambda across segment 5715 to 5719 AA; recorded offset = -5.3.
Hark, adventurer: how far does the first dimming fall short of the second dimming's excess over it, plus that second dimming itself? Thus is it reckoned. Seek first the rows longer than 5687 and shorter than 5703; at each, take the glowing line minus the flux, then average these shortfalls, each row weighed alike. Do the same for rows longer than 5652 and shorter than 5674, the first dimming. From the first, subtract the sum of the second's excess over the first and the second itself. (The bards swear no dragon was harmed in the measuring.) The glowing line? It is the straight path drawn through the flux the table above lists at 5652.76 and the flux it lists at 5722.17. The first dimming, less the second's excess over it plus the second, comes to -4.7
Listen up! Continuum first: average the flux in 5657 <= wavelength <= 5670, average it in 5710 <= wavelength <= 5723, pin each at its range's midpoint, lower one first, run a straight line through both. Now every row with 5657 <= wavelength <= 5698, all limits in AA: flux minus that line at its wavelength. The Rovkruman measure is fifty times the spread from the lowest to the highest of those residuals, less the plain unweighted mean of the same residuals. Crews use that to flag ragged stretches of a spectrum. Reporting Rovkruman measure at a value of 492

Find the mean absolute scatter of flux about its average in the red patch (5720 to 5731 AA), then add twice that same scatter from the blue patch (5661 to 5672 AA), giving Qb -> 4.91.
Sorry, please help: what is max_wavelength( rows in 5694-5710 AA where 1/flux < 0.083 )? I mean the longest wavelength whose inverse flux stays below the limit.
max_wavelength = 5699.81 AA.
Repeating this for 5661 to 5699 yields 5698.50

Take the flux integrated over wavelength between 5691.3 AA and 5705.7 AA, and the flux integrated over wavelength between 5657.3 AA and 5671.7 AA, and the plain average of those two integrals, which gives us 164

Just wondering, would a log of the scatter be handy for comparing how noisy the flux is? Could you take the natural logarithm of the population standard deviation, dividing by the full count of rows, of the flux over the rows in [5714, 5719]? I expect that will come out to 0.11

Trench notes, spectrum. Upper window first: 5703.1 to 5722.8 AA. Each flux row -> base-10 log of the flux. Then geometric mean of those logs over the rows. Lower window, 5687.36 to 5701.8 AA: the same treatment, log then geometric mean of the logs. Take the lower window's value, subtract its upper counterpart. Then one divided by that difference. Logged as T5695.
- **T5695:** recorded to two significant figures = -30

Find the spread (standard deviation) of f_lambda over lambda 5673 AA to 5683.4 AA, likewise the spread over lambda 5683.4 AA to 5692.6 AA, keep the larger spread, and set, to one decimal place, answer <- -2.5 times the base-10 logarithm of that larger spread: -1.0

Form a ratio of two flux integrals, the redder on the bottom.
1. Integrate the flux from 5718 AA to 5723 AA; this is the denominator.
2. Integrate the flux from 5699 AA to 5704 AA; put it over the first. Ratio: 0.80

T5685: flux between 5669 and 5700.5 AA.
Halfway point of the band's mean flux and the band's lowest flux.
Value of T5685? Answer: 10.03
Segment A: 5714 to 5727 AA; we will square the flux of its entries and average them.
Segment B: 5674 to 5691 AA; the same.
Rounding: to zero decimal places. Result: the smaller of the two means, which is 155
